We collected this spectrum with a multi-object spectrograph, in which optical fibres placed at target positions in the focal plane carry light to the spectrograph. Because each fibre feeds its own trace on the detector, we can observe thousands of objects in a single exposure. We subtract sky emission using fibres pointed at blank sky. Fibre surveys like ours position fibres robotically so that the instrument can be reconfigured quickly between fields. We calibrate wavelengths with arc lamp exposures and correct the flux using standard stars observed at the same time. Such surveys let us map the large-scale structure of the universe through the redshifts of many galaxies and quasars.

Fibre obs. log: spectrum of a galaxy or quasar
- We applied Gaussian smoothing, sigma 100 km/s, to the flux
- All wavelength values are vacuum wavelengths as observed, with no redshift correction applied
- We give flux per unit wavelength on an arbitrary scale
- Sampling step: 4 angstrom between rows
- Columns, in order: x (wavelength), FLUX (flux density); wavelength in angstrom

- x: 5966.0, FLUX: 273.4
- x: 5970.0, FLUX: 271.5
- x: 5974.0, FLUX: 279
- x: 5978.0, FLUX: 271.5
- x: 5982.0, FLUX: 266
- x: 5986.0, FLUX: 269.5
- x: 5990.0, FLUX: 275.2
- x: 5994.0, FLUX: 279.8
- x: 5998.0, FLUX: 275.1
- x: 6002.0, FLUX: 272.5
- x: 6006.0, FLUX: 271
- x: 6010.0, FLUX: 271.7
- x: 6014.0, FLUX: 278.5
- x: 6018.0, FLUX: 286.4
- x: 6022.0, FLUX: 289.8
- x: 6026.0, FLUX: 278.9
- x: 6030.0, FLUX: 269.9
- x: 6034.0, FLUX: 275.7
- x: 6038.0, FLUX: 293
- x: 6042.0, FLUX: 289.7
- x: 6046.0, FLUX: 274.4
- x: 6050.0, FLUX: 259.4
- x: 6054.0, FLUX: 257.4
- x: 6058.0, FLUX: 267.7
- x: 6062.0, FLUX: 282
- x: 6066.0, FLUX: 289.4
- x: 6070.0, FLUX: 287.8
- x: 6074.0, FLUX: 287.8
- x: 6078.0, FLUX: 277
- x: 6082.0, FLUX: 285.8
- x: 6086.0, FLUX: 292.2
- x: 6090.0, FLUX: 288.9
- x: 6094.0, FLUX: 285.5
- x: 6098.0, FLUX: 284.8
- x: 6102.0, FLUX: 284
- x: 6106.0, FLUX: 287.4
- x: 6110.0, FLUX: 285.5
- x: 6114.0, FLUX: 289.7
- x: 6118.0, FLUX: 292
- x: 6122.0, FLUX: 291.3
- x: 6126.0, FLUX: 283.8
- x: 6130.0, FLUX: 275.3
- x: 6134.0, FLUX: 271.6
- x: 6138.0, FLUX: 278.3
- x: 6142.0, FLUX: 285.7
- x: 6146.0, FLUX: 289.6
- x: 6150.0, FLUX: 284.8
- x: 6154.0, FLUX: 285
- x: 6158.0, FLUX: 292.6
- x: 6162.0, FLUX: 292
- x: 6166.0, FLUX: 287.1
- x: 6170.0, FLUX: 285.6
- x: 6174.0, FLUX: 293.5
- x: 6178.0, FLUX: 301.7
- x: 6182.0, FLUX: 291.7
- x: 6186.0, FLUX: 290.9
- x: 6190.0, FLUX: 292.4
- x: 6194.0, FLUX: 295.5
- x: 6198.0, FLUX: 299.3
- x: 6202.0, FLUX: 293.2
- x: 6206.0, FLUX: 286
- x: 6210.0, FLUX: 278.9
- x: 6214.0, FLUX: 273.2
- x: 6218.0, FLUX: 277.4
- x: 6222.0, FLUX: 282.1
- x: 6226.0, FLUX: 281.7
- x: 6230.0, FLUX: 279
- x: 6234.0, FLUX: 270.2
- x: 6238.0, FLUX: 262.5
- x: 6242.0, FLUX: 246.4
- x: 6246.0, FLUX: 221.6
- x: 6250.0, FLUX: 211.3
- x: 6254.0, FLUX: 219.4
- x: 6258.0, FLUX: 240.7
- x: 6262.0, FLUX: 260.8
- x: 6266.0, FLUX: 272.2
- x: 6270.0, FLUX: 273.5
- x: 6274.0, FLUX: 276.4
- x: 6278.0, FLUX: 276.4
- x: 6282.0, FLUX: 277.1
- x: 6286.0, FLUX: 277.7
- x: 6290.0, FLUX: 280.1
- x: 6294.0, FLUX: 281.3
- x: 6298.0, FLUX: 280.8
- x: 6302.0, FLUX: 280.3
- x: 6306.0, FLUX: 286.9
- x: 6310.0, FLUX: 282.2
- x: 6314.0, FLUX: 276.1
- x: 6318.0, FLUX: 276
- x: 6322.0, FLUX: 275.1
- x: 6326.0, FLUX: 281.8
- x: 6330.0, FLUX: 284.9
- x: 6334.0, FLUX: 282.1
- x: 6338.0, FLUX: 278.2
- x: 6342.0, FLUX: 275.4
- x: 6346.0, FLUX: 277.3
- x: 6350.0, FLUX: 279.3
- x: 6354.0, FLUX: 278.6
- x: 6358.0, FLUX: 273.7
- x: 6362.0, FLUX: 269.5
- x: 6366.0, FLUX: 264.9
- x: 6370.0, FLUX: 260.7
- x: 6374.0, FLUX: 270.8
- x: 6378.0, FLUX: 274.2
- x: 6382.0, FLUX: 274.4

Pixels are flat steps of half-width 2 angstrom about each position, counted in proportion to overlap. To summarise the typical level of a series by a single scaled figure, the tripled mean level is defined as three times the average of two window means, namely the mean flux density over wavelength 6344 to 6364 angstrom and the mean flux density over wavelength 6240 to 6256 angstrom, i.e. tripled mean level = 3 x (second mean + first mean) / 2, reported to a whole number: 751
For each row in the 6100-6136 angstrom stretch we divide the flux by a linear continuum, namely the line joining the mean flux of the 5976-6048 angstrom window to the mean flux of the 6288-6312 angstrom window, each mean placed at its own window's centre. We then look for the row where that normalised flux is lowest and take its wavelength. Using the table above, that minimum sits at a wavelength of 6134.0 angstrom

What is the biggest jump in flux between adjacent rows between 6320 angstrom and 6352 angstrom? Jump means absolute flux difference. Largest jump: 7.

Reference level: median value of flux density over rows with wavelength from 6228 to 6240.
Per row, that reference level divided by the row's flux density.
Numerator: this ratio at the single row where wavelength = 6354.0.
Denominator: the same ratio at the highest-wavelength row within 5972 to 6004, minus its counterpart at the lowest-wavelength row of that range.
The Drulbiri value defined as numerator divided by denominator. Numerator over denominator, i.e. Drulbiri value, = 42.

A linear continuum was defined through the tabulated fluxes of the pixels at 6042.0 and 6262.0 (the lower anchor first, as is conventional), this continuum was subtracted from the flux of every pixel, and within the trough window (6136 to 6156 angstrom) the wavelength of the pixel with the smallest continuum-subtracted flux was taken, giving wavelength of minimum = 6138.0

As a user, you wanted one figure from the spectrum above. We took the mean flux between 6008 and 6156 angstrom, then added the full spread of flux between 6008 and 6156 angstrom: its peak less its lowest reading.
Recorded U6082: 318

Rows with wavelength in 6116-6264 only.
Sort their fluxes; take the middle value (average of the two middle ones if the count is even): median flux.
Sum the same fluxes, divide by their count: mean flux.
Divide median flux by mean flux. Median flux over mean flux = 1.03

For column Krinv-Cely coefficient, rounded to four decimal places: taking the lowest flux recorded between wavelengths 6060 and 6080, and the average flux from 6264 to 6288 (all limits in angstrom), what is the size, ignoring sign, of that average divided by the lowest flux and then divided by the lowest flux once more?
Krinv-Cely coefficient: 0.0036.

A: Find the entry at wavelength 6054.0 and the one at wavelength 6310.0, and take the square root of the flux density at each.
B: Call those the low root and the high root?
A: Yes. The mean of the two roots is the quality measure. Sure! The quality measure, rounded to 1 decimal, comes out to 16.4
